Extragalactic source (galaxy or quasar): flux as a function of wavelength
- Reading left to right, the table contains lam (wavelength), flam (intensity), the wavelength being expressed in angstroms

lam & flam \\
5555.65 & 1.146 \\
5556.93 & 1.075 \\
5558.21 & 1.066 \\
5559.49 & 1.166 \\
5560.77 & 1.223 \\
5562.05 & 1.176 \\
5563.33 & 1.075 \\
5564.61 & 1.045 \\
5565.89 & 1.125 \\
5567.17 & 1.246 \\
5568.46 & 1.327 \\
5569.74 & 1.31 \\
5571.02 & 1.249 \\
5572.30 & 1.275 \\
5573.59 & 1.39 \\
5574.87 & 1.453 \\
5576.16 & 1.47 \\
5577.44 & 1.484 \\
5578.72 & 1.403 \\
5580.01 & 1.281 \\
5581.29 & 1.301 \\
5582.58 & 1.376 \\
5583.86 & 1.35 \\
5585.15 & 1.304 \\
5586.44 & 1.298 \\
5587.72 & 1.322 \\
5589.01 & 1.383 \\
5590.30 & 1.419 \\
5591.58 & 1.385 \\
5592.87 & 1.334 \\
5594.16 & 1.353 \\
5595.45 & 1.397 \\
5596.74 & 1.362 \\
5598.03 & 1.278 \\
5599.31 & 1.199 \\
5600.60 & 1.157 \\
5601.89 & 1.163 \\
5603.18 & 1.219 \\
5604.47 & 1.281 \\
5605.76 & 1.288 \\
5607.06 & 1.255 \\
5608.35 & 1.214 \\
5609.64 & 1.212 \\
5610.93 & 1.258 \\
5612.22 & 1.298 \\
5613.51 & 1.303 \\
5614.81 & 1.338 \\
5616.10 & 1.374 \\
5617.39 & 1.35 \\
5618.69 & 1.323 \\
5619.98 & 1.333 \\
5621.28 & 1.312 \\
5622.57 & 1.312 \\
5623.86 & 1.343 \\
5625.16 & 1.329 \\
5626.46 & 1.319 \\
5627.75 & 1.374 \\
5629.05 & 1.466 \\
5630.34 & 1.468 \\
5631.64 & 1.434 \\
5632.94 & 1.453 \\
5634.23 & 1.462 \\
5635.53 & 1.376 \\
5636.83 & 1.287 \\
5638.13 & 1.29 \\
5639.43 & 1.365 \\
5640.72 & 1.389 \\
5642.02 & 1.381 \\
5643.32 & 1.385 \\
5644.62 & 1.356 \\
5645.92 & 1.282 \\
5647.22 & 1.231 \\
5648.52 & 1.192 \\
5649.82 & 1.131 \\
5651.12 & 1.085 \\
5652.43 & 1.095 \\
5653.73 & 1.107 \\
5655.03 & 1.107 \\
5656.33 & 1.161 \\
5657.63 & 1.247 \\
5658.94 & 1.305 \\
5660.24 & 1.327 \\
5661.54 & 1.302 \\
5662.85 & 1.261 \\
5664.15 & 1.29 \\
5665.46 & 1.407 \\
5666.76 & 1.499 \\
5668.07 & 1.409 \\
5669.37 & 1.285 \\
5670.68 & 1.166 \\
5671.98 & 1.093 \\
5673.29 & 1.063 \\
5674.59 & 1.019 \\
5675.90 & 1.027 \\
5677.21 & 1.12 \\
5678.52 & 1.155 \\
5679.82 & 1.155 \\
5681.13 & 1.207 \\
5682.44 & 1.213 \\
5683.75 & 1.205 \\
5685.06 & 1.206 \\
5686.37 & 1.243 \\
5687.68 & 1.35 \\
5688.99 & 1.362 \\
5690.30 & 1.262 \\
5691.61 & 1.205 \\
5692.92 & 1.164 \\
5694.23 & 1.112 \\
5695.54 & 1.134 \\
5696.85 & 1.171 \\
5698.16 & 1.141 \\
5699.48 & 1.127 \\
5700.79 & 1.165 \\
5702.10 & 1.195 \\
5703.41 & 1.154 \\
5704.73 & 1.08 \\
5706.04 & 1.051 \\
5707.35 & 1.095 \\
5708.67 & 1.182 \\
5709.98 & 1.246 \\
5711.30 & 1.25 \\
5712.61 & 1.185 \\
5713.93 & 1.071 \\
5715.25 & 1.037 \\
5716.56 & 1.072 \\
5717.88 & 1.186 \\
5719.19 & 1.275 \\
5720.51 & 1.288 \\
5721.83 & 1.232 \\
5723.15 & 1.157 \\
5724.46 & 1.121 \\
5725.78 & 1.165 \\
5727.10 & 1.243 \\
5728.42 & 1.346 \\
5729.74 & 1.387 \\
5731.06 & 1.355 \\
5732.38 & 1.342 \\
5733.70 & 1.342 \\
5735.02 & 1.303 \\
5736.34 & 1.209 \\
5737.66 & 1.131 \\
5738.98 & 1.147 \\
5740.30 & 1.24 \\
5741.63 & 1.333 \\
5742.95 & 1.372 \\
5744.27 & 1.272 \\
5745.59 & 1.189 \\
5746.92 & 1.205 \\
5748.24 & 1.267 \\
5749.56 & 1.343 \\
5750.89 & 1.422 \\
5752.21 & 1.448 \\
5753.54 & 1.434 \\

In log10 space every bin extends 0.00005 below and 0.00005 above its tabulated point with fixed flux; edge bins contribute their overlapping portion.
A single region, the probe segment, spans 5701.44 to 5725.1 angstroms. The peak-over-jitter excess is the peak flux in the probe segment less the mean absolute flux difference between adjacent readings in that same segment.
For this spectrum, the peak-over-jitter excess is 1.23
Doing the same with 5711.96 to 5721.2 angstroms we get 1.22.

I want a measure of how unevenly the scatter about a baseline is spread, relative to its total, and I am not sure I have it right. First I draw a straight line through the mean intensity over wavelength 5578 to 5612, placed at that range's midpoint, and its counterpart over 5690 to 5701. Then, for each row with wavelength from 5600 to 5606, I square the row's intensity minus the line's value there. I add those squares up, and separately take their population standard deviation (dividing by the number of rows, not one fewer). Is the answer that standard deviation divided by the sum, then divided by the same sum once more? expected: 5.1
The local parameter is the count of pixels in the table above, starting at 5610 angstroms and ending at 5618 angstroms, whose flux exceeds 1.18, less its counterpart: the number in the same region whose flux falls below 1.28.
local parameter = 5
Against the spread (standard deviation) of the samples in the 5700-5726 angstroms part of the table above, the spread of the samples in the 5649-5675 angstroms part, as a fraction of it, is 1.8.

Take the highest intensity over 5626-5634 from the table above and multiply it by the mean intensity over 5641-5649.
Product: 1.92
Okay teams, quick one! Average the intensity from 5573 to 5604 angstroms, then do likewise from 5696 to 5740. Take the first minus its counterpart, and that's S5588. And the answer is 0.141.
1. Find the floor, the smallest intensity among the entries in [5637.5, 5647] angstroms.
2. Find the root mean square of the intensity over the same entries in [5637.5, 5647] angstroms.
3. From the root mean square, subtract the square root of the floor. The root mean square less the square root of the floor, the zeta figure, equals 0.218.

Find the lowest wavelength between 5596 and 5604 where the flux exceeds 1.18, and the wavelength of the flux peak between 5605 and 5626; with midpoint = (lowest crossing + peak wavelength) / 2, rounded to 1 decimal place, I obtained 5606.4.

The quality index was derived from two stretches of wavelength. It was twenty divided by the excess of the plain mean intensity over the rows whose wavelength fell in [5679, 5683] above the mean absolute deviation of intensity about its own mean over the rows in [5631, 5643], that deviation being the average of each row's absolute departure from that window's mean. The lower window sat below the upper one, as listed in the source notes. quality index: 17.5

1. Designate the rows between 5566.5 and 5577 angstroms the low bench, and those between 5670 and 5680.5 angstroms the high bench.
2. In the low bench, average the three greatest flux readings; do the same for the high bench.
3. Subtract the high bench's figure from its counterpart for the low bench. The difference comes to 0.28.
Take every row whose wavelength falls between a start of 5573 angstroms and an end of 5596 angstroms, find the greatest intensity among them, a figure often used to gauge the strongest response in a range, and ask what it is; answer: 1.484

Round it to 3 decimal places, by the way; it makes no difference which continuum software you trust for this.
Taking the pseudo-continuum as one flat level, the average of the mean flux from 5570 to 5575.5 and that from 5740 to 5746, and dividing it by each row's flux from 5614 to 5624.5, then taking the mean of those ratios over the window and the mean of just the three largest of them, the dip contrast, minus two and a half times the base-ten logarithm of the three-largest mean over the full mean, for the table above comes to -0.016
